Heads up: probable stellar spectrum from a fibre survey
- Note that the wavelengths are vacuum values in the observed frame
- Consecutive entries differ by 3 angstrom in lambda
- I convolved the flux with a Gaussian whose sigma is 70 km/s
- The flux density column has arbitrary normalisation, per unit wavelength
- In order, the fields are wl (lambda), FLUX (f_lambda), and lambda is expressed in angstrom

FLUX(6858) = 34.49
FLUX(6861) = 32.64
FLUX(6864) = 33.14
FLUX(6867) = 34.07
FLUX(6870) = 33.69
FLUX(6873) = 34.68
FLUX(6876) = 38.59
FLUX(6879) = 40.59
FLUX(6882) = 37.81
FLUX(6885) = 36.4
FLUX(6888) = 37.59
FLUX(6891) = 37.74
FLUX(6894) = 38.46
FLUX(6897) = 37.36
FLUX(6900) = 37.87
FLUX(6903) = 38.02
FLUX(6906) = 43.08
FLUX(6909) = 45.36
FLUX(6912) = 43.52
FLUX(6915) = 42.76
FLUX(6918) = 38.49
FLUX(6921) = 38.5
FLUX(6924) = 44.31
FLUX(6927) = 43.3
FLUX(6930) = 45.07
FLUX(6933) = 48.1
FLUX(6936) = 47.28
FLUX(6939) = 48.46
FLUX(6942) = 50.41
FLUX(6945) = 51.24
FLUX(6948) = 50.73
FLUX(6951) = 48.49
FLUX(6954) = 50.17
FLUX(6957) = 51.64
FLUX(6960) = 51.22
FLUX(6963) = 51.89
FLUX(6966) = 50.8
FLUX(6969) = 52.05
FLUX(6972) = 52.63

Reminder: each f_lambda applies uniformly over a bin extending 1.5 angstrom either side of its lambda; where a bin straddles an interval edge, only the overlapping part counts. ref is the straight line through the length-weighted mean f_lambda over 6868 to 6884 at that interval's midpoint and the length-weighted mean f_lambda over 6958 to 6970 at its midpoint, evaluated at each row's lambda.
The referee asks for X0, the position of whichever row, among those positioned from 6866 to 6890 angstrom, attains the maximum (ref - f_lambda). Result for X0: 6870 angstrom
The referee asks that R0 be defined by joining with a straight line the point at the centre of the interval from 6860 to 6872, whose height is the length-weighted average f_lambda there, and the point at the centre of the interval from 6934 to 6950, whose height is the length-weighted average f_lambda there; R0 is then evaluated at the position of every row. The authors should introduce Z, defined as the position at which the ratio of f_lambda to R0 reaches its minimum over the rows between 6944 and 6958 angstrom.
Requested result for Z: 6951 angstrom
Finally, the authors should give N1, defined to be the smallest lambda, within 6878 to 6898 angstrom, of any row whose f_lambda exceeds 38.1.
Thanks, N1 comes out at 6879 angstrom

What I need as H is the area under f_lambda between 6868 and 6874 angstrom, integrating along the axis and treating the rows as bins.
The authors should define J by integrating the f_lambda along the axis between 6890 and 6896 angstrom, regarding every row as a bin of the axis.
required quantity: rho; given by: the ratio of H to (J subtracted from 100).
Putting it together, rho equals -1.6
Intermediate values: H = 205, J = 228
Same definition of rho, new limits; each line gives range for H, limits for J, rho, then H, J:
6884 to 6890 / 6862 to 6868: -2.2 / 223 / 201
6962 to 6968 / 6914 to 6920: -2.2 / 308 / 242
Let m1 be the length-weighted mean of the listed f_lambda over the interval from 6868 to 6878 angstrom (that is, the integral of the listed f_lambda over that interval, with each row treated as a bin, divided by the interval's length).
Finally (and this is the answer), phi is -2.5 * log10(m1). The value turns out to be -3.89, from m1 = 36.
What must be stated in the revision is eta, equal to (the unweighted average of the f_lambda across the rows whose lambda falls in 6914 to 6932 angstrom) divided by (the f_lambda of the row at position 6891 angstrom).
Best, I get 1.11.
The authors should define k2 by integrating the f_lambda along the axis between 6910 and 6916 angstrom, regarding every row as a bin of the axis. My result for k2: 260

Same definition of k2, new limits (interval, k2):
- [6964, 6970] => 308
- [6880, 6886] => 225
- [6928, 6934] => 277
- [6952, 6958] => 304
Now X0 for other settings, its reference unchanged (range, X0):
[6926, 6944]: 6927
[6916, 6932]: 6921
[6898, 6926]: 6921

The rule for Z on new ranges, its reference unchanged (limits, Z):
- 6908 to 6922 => 6921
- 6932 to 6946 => 6936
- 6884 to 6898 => 6897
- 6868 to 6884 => 6870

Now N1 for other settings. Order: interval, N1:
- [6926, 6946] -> 6927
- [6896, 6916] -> 6906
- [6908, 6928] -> 6909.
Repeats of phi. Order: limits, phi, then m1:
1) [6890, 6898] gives -3.95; 38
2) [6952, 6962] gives -4.27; 51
